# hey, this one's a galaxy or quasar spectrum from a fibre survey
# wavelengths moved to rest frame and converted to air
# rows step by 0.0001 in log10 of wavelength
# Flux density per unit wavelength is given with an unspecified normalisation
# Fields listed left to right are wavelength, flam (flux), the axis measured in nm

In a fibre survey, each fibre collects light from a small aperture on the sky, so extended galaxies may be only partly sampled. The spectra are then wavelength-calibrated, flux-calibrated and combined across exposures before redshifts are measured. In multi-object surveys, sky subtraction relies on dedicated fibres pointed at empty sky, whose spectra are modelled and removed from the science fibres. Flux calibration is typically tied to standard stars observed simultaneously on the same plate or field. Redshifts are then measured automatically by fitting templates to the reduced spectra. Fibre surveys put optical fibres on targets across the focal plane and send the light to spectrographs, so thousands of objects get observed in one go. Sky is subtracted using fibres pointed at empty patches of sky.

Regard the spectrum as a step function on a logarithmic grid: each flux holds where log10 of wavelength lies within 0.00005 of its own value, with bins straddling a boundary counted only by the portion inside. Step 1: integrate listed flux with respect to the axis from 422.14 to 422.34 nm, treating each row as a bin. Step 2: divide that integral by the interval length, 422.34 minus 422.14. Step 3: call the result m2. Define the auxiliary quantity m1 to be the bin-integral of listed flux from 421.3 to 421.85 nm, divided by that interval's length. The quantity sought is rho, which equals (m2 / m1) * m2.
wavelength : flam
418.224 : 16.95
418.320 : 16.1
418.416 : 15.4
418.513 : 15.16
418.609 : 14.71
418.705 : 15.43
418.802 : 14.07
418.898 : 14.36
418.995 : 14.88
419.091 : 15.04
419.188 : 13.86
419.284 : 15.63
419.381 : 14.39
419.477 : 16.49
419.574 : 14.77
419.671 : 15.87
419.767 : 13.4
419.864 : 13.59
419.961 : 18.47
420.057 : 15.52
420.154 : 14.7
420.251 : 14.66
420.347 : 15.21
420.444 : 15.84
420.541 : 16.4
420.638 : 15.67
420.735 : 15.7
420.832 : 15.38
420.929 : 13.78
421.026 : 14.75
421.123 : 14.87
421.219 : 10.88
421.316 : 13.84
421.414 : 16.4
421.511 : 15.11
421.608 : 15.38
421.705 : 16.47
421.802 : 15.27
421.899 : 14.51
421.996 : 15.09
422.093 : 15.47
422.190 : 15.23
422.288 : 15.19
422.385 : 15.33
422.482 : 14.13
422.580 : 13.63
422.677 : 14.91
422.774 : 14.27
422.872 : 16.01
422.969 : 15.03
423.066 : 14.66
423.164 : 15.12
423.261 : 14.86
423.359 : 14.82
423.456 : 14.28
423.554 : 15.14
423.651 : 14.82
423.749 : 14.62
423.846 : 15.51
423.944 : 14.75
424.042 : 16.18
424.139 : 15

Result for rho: 14.9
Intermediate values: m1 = 15.49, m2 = 15.2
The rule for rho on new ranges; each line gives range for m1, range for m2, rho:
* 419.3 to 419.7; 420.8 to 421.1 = 13.9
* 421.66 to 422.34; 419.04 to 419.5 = 14.7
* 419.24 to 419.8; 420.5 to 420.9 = 16.2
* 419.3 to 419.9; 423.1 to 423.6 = 14.8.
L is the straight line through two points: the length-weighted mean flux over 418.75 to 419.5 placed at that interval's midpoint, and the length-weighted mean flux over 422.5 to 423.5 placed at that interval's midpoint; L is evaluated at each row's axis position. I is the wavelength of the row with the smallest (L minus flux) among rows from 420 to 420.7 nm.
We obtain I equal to 420.541 nm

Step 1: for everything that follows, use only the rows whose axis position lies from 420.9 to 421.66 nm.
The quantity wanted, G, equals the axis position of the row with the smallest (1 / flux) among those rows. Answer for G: 421.414 nm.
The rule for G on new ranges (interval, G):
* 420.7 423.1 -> 421.705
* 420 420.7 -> 420.541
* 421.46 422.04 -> 421.705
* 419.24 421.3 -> 419.961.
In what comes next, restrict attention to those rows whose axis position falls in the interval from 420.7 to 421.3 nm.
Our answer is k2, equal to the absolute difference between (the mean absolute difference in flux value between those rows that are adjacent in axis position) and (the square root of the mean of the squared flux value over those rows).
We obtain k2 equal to 12.9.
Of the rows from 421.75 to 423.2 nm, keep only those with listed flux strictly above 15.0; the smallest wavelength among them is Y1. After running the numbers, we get 421.802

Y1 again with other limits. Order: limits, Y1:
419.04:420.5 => 419.091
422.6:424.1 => 422.872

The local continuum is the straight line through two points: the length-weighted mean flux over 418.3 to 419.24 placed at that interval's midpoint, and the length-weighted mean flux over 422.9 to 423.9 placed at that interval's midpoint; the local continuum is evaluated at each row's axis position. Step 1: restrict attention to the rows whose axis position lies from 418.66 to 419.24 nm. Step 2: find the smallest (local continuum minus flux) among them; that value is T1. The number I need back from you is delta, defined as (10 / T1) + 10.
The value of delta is -8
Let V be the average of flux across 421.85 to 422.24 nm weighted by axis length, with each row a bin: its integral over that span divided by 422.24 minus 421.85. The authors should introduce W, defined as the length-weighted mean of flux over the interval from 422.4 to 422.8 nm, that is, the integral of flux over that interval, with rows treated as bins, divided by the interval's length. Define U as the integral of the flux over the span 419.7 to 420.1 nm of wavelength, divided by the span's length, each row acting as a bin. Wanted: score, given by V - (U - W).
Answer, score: 14.1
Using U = 15.3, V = 15.1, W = 14.3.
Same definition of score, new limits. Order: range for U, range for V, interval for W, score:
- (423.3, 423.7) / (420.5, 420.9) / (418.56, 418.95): 15.5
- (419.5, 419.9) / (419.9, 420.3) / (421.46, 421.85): 16.8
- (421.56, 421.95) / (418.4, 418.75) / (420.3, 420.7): 15.5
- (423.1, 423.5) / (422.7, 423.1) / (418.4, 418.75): 15.4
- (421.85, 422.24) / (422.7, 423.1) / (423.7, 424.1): 15.2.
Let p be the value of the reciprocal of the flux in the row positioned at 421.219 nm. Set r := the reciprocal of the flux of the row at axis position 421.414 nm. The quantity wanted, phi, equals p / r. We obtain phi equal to 1.51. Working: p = 0.092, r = 0.061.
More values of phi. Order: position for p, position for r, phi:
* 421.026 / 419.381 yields 0.98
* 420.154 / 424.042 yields 1.10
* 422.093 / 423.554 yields 0.98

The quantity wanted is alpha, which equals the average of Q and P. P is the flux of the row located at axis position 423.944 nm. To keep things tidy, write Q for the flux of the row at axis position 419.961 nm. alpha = 16.6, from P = 14.75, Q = 18.47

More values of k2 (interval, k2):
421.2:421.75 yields 13.2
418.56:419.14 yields 14.1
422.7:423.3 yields 14.2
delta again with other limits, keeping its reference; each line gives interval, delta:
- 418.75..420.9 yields 7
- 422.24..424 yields 1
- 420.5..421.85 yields 4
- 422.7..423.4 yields 1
